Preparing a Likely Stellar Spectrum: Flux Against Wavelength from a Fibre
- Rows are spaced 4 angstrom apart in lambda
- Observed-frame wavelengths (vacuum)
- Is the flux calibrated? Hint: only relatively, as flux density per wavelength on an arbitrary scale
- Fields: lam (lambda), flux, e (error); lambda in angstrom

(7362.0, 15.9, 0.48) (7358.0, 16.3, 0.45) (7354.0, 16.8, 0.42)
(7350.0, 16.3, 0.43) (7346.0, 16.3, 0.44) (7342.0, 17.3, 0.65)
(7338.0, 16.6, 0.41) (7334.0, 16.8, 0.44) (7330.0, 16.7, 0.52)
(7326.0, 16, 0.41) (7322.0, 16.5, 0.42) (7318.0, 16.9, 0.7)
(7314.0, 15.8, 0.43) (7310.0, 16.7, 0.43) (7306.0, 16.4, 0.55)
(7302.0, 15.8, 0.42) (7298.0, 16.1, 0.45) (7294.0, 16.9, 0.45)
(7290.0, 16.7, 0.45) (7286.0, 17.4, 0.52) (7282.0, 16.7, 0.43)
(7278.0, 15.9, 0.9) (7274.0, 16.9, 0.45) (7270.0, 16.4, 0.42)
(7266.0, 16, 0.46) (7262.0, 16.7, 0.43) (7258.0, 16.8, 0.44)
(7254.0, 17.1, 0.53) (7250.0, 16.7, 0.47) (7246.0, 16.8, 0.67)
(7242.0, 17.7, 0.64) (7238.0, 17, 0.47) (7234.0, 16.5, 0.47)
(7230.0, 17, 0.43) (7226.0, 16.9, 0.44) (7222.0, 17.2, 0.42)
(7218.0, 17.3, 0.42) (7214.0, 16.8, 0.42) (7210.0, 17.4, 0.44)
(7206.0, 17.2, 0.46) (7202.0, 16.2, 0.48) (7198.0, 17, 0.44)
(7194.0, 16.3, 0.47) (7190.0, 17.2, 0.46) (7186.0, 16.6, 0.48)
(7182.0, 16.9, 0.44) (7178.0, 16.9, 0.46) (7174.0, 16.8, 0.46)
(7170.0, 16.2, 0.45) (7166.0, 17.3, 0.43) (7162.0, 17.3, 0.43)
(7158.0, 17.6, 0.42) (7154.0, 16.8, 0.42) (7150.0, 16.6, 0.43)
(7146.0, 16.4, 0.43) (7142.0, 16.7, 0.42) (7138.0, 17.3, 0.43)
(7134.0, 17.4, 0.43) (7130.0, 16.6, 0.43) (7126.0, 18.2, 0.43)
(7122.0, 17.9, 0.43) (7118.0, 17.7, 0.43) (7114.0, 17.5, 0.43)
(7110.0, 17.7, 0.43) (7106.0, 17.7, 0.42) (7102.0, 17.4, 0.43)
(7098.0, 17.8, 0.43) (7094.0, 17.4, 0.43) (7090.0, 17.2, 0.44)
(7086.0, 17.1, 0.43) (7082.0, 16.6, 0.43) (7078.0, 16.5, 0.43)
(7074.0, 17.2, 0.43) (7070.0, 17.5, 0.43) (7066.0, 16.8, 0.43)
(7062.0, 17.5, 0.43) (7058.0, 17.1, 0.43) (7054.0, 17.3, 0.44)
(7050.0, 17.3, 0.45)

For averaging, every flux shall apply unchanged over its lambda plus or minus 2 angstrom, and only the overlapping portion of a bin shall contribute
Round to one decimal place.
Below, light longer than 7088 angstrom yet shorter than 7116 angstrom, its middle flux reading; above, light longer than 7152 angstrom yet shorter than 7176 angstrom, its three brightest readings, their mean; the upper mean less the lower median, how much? -0.1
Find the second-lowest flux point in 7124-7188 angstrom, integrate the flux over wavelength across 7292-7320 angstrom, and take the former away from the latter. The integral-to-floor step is 442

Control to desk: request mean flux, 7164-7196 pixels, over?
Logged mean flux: 16.8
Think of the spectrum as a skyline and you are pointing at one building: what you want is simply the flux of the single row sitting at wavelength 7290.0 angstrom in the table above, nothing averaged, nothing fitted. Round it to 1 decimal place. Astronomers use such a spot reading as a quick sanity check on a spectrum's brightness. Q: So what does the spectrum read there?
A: 16.7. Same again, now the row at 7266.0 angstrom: 16.0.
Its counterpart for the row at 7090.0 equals 17.2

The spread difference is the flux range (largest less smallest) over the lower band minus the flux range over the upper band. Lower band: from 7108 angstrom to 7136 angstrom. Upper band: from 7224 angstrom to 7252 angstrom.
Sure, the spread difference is 0.40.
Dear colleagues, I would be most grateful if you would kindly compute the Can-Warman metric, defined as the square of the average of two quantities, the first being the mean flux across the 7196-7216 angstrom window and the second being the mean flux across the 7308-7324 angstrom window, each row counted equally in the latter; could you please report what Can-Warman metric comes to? 279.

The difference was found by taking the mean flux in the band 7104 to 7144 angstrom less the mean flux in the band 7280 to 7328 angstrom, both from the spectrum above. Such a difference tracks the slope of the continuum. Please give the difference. 1.0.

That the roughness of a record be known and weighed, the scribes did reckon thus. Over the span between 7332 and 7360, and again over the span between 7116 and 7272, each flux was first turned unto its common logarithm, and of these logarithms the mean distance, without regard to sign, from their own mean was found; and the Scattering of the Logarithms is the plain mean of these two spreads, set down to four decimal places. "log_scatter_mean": 0.0087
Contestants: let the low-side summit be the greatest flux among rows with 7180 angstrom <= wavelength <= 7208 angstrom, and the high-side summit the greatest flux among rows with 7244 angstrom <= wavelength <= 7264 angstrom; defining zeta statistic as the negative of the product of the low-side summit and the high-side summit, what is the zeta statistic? -294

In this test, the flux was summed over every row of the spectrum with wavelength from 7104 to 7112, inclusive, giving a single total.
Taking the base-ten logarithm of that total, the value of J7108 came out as 1.55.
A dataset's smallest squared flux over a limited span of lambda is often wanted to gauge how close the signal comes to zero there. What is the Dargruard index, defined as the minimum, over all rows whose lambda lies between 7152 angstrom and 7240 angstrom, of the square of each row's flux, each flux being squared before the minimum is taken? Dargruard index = 262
